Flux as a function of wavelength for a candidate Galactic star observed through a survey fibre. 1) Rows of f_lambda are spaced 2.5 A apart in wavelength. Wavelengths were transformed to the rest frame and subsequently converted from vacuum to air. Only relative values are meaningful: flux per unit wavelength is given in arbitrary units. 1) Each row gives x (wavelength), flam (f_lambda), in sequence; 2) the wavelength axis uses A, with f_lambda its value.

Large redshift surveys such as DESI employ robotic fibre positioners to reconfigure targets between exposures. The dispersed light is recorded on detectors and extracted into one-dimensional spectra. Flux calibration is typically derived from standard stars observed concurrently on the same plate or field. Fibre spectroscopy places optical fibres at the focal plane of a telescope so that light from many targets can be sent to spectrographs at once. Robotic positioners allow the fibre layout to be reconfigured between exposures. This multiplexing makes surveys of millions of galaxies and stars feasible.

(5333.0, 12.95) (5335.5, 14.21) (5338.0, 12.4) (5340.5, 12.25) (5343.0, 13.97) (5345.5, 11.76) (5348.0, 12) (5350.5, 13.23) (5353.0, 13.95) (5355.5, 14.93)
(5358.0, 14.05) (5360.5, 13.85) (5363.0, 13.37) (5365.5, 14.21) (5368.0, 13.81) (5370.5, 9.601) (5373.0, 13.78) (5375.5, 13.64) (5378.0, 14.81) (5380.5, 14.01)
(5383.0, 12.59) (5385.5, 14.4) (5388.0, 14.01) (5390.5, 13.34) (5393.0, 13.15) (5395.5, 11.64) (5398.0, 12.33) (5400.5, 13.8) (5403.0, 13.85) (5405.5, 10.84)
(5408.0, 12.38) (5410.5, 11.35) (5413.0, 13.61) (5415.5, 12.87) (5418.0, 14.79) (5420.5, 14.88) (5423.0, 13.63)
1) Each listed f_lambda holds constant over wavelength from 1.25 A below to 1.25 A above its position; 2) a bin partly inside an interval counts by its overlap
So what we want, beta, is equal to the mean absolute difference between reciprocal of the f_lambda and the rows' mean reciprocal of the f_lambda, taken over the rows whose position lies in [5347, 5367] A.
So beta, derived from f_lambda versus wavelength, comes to 0.0035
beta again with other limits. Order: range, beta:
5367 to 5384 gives 0.0083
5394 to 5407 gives 0.0068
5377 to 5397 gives 0.0046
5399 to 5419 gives 0.0067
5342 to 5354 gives 0.0054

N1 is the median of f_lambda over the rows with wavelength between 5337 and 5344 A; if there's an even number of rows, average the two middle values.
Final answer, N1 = 12.4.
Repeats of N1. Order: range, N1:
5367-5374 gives 13.8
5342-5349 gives 12.0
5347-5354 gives 13.2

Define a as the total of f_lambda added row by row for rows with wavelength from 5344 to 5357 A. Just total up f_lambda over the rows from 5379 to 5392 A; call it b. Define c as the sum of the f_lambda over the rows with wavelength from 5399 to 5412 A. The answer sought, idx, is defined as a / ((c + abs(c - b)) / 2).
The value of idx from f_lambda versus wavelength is 1.93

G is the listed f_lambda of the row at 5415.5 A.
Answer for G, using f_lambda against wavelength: 12.87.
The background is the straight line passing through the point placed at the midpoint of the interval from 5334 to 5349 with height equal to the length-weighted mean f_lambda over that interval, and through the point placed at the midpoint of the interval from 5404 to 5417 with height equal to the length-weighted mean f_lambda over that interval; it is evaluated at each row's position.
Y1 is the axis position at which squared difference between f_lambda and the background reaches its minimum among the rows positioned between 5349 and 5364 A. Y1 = 5350.5 A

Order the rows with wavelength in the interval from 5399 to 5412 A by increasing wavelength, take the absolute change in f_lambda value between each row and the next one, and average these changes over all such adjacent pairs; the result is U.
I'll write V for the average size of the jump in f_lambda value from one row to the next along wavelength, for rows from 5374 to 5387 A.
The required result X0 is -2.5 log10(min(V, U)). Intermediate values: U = 1.4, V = 1.3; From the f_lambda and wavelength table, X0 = -0.3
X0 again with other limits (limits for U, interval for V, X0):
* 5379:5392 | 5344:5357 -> 0.3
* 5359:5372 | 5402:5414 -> -0.4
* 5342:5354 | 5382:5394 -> 0.3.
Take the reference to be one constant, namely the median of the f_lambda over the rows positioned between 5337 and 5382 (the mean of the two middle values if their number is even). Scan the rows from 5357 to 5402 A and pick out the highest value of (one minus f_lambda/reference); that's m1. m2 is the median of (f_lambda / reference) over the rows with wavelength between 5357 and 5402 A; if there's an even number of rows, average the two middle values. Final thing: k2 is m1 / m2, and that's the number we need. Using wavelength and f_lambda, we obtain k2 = 0.30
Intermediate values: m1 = 0.30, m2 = 1.00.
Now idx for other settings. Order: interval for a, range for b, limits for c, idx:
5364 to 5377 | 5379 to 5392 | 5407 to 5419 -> 1.90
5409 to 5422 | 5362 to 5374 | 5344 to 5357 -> 2.02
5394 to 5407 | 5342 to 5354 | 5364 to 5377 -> 1.92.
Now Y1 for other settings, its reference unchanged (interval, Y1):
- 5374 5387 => 5383.0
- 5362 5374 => 5363.0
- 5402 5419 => 5408.0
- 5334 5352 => 5338.0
